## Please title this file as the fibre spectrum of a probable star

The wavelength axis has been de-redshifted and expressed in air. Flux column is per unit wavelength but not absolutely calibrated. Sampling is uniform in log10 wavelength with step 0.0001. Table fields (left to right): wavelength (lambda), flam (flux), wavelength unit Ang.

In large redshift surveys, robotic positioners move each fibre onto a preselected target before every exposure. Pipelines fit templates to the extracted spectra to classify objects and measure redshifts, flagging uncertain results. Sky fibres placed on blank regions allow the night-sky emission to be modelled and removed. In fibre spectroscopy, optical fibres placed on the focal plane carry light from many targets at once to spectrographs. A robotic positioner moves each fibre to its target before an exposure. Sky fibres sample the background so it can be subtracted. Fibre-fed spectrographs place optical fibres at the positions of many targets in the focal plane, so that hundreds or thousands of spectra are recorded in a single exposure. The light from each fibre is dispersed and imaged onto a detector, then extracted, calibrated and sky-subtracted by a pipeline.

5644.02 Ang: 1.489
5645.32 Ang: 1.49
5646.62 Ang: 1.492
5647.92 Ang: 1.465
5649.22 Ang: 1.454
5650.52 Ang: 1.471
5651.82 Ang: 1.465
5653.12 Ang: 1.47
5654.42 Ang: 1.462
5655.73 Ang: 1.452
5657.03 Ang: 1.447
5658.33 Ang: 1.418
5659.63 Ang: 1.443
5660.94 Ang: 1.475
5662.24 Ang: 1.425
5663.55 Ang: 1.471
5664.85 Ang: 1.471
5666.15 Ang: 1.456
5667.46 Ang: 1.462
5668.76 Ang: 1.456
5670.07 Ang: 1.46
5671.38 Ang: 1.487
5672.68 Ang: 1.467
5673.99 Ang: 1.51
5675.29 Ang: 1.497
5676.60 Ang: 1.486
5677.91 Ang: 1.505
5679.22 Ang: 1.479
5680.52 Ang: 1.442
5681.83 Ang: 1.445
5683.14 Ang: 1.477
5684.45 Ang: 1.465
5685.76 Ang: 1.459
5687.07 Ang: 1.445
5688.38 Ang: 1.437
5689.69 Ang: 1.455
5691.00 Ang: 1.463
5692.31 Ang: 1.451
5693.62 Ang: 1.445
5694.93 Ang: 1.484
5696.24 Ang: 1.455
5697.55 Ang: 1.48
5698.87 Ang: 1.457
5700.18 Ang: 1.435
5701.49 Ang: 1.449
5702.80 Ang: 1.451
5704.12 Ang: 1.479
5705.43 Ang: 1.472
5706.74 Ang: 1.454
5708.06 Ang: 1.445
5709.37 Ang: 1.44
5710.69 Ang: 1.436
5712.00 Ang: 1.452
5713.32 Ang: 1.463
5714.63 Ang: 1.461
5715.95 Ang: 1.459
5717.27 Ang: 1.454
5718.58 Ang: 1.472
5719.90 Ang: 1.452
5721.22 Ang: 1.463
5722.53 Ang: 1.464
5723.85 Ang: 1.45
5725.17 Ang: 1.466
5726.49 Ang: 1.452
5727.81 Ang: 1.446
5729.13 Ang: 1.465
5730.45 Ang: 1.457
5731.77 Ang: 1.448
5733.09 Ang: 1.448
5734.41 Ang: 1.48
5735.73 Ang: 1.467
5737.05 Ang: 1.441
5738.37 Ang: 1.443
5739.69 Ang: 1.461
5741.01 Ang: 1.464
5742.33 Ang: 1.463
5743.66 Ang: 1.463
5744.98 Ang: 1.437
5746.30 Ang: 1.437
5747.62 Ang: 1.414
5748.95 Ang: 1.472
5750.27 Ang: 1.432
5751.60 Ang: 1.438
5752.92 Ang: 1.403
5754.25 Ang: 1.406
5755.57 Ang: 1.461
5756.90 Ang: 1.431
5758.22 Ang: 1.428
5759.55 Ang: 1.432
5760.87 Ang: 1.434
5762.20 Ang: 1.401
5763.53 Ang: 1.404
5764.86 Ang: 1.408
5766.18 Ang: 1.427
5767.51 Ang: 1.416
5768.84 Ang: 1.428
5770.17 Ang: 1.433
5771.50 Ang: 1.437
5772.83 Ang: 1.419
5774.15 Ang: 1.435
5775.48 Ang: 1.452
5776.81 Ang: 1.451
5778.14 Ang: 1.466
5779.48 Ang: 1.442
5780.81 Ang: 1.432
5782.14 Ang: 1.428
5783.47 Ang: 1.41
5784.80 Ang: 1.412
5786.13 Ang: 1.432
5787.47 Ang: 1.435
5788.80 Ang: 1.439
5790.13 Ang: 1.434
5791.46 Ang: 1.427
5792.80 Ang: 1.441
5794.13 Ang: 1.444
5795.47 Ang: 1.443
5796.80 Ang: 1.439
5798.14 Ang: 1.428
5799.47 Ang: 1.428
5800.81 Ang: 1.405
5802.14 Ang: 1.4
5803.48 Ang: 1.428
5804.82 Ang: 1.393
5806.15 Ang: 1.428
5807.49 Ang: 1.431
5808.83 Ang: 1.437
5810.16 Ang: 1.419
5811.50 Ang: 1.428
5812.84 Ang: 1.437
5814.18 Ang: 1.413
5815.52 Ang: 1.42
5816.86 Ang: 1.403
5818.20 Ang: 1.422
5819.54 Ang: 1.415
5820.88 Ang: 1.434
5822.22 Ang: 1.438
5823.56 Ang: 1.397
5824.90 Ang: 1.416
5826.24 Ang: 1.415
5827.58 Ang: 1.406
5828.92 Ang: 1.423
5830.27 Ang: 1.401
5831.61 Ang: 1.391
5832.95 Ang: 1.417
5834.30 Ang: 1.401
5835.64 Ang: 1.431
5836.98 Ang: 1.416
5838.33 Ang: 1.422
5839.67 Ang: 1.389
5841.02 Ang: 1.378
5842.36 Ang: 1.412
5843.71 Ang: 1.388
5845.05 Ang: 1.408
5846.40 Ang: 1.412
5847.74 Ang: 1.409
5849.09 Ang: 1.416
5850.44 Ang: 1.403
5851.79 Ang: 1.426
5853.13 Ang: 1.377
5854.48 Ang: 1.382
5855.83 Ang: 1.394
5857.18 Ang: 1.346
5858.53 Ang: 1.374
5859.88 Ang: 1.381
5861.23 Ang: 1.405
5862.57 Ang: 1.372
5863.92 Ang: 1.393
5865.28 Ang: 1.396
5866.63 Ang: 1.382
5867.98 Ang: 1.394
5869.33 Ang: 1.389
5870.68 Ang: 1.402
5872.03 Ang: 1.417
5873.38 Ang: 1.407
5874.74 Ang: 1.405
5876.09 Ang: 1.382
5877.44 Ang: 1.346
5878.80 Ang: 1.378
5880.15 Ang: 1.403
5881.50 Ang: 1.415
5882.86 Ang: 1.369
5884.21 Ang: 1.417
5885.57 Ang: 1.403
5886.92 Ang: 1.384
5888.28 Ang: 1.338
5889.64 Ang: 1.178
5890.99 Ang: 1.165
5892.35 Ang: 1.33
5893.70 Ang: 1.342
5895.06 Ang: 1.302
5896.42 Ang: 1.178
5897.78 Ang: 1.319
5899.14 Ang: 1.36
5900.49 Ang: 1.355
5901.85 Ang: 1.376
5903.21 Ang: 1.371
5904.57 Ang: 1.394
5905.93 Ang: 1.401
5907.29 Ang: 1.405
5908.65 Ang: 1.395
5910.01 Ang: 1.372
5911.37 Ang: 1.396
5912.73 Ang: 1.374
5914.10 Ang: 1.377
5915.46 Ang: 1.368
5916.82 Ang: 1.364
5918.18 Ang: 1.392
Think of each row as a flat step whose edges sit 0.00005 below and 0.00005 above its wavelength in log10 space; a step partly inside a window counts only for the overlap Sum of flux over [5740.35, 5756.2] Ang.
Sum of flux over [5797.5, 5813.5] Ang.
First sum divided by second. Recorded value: 1.01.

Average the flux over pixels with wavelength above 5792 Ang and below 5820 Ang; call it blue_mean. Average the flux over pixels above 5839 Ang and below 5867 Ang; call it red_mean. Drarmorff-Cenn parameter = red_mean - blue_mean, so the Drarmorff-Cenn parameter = -0.03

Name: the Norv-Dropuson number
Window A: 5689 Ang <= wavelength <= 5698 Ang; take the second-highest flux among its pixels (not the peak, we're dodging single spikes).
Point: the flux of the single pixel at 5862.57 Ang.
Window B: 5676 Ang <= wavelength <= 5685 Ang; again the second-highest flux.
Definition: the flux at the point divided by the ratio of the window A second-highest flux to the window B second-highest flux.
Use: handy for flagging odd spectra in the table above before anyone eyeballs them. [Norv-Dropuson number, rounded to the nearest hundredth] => 1.38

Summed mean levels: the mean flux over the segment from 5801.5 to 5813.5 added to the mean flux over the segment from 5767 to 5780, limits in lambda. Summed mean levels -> 2.86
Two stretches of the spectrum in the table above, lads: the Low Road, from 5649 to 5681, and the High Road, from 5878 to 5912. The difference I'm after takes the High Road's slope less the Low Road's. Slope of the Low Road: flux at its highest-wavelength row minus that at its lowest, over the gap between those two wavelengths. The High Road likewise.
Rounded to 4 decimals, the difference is 0.0009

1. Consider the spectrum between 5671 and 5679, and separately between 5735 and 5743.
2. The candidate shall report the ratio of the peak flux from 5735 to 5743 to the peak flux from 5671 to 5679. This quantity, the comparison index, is 0.97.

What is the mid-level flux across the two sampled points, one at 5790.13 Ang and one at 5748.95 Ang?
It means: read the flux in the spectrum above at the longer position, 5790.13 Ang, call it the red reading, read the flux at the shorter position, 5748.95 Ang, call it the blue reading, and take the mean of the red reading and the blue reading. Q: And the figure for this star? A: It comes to 1.45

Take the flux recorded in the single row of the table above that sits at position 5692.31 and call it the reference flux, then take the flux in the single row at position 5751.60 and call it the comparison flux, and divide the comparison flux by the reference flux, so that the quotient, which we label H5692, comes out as 0.99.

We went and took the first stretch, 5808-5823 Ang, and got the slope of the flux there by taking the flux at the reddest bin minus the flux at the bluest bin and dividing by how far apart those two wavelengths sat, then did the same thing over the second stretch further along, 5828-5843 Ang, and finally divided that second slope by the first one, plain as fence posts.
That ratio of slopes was -11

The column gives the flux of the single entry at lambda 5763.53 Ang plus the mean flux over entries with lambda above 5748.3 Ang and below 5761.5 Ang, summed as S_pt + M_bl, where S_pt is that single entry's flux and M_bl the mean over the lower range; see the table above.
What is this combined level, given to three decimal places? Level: 2.838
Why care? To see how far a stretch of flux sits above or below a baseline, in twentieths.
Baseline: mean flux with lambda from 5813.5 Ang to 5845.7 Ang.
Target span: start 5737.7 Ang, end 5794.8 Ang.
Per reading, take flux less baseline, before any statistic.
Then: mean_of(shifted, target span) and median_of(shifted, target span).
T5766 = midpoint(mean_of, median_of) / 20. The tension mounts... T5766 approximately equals 0.0012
